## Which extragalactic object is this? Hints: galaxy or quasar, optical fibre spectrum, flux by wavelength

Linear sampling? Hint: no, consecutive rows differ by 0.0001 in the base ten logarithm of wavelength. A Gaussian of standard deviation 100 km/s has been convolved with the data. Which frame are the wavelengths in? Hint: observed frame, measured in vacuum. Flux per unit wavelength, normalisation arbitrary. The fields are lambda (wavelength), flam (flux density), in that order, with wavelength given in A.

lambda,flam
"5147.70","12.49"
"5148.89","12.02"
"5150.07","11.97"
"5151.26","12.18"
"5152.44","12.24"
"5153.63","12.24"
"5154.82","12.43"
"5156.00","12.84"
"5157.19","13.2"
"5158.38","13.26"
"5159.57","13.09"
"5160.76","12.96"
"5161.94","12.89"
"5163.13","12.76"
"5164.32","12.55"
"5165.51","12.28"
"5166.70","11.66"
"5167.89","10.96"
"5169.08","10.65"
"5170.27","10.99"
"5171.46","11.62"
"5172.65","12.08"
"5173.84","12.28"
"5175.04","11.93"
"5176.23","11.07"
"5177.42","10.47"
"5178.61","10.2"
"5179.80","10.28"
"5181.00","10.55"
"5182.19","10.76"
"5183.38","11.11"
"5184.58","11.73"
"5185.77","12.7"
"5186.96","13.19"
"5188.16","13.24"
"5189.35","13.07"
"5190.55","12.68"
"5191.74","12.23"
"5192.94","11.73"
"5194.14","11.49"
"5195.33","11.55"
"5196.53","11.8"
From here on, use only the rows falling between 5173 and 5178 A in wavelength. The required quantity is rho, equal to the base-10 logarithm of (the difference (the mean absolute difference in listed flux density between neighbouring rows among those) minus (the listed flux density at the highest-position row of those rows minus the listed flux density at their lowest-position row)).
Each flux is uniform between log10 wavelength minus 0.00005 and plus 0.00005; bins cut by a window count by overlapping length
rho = 0.38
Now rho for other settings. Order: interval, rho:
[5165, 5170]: 0.34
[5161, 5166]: -0.09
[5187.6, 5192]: 0.13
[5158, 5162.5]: -0.31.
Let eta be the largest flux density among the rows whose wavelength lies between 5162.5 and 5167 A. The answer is 12.76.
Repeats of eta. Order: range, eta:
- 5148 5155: 12.43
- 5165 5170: 12.28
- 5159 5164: 13.09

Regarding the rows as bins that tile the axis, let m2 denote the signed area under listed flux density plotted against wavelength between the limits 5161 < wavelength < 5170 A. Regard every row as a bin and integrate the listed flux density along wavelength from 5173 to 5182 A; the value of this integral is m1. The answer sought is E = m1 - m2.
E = -9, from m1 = 99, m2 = 108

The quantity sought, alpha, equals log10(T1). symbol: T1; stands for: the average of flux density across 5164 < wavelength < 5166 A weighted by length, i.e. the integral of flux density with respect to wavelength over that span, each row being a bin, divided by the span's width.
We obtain 1.09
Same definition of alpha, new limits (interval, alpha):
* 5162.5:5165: 1.10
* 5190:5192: 1.10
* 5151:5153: 1.09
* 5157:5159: 1.12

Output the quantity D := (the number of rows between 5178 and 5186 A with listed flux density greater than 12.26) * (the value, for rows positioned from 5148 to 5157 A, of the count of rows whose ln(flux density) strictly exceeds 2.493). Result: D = 5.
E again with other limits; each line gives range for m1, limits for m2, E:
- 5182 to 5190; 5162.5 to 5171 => -1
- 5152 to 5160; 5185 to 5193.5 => -6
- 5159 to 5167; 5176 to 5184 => 16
